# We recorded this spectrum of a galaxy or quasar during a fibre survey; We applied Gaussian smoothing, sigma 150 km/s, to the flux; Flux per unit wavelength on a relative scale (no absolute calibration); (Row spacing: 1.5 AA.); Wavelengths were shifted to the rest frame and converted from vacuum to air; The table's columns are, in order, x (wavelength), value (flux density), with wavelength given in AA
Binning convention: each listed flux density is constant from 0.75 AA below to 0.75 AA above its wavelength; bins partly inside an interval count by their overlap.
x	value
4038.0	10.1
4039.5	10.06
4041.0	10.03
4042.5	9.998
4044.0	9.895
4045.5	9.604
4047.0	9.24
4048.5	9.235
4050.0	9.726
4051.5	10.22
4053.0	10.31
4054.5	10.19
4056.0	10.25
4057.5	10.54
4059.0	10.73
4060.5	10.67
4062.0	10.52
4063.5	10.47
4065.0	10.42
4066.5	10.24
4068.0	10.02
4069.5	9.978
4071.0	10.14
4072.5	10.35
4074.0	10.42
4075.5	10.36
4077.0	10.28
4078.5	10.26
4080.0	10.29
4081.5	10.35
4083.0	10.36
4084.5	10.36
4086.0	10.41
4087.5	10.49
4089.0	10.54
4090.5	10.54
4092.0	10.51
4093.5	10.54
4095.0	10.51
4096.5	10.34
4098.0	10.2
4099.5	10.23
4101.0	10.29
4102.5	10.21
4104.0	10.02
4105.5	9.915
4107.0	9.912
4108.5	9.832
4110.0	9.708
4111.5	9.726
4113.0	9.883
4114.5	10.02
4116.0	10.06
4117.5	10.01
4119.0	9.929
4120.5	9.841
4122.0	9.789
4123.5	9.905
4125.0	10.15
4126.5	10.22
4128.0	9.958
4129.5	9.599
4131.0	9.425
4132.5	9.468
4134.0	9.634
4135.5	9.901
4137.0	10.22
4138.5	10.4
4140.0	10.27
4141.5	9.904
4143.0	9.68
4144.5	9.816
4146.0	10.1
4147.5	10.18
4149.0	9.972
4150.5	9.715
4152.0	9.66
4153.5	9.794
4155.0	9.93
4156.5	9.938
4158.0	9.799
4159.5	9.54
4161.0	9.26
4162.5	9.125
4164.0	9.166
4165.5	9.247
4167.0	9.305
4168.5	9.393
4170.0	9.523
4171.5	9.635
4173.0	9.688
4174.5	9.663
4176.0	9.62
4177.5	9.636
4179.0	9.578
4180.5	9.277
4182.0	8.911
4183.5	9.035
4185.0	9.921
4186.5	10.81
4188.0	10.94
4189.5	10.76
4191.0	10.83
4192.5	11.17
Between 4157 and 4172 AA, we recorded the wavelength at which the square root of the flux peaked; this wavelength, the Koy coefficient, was 4158.0 AA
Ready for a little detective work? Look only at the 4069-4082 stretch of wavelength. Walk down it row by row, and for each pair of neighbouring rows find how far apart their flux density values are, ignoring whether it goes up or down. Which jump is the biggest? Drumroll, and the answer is 0.21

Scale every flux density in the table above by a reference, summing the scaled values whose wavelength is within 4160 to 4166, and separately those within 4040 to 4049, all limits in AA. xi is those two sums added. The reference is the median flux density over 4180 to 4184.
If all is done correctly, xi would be 10.5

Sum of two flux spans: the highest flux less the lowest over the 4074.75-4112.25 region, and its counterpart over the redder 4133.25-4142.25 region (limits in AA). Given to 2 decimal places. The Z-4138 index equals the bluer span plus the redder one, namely 1.60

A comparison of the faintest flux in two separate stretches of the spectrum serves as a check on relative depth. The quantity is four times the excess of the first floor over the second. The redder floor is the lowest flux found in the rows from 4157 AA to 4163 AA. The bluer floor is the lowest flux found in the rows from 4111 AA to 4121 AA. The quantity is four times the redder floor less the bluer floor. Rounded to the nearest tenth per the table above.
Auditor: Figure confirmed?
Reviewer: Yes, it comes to -2.4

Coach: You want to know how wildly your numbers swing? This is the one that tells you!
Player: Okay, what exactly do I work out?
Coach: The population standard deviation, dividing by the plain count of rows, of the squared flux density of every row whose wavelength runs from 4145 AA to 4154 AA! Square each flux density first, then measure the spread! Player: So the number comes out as 3.9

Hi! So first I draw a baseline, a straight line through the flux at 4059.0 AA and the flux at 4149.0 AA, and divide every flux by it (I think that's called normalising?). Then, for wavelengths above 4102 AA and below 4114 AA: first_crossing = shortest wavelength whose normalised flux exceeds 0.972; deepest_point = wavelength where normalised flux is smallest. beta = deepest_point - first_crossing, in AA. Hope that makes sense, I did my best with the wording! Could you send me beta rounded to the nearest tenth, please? 7.5 AA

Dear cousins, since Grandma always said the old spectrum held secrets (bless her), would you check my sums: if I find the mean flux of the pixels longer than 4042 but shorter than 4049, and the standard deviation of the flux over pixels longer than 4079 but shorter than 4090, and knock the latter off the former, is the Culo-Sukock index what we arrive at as 9.51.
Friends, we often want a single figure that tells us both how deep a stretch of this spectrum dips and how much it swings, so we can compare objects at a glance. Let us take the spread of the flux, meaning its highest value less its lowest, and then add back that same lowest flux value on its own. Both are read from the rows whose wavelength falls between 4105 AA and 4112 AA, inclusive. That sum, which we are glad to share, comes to 9.9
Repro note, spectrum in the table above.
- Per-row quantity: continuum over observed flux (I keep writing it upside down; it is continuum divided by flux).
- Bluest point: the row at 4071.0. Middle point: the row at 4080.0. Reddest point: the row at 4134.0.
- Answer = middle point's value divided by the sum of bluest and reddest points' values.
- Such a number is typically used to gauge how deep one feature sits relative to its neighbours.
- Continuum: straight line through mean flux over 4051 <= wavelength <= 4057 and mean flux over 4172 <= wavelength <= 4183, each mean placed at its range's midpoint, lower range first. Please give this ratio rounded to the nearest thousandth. 0.487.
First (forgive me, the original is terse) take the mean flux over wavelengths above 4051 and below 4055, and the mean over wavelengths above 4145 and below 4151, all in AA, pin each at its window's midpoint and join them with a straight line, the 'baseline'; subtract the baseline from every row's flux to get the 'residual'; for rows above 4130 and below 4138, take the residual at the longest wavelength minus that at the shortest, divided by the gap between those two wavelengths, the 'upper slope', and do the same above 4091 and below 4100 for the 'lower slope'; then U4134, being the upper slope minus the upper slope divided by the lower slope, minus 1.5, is 2.5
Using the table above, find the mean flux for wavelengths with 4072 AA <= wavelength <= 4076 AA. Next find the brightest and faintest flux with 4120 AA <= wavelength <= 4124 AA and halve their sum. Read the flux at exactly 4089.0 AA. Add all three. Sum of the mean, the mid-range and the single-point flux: 30.8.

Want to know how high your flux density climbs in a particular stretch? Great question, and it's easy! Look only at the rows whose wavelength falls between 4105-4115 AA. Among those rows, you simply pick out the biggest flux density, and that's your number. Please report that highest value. 10.02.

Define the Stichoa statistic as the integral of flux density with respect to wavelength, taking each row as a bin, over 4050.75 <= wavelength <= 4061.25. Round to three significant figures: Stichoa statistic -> 109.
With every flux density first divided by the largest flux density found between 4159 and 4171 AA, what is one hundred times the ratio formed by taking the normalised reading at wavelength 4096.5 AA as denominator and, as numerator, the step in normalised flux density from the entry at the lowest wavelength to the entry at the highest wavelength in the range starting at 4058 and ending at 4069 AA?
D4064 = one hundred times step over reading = -6.9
